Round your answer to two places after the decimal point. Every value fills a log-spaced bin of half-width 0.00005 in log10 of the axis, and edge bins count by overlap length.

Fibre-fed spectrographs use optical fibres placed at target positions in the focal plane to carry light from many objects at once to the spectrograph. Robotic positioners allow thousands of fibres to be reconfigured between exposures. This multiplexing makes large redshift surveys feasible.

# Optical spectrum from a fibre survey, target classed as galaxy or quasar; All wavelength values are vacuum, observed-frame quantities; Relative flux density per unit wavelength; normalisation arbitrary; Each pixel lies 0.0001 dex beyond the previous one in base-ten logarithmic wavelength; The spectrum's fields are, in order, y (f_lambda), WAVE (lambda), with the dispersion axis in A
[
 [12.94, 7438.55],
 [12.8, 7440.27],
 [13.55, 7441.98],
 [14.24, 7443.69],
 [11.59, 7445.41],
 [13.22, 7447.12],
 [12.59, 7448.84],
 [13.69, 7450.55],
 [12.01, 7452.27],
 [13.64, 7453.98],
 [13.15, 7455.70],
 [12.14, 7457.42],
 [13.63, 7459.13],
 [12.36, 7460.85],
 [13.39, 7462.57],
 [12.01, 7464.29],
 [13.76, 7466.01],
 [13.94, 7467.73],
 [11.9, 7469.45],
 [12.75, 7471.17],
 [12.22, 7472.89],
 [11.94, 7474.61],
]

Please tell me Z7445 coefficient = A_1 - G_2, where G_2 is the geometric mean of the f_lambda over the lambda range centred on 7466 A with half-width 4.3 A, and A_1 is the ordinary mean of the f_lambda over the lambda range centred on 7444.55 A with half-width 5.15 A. 0.03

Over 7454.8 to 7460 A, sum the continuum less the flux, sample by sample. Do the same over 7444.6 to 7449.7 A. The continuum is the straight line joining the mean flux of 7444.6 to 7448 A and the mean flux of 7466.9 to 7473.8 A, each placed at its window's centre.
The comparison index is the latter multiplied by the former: 0.2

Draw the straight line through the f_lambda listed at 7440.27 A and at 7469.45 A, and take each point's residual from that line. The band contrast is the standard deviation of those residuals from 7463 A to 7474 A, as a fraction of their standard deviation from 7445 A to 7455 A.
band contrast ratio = 0.95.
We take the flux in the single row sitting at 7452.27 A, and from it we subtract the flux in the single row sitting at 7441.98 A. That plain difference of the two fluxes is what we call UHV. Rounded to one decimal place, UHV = -1.5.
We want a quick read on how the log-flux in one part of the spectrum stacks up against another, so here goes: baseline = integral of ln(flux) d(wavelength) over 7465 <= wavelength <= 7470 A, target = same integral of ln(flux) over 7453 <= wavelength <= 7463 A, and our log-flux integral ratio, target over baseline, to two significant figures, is 2.0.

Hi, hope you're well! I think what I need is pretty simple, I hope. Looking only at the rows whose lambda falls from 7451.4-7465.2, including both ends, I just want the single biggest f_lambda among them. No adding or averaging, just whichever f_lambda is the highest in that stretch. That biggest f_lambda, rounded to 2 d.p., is 13.64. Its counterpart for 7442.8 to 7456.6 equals 14.24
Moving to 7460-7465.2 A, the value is 13.39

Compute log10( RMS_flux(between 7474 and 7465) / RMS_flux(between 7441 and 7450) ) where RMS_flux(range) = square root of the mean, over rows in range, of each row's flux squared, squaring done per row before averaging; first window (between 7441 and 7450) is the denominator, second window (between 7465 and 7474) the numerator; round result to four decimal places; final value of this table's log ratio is -0.0043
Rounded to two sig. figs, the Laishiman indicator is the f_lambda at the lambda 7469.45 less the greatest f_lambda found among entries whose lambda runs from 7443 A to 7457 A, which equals -2.3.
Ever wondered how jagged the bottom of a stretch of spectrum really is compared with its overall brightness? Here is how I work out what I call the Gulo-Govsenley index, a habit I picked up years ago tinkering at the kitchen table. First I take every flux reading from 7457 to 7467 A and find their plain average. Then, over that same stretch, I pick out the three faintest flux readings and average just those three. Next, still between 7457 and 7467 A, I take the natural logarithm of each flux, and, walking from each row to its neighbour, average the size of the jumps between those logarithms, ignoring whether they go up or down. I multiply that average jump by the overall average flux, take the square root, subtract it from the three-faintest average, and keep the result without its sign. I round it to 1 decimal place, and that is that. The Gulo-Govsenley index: 11.0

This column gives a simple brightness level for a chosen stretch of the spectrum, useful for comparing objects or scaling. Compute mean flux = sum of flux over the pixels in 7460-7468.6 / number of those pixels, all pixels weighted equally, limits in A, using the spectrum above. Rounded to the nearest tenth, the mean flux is 13.1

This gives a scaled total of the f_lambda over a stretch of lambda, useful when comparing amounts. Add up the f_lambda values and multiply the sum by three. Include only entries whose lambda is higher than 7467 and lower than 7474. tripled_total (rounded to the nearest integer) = 152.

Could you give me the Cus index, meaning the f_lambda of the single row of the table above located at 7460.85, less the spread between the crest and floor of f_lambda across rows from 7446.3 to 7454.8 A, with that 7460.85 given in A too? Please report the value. 10.7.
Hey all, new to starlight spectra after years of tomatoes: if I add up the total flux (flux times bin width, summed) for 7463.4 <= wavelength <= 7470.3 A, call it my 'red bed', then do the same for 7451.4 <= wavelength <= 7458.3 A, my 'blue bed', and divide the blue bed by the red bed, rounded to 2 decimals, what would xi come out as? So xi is 0.99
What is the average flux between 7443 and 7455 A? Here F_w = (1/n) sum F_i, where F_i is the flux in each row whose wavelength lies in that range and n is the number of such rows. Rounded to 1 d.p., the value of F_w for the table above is 13.0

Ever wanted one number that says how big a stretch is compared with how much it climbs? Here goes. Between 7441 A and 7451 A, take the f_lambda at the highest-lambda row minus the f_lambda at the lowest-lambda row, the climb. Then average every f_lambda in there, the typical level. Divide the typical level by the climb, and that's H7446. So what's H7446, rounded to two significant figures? 94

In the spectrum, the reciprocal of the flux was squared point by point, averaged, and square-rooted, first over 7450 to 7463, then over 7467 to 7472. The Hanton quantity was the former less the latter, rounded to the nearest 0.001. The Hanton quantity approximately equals -0.001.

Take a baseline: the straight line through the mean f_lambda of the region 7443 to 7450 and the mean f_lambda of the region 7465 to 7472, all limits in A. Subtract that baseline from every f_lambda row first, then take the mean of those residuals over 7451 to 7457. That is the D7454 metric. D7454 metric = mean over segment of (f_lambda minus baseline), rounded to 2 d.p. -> -0.04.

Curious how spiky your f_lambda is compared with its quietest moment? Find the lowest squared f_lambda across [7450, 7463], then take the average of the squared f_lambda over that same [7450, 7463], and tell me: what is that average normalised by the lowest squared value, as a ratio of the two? 1.17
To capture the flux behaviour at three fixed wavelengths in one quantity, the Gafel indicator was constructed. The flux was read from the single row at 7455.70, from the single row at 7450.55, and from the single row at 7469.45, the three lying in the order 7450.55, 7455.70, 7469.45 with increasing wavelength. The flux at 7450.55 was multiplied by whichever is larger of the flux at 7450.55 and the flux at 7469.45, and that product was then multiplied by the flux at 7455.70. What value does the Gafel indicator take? 2465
